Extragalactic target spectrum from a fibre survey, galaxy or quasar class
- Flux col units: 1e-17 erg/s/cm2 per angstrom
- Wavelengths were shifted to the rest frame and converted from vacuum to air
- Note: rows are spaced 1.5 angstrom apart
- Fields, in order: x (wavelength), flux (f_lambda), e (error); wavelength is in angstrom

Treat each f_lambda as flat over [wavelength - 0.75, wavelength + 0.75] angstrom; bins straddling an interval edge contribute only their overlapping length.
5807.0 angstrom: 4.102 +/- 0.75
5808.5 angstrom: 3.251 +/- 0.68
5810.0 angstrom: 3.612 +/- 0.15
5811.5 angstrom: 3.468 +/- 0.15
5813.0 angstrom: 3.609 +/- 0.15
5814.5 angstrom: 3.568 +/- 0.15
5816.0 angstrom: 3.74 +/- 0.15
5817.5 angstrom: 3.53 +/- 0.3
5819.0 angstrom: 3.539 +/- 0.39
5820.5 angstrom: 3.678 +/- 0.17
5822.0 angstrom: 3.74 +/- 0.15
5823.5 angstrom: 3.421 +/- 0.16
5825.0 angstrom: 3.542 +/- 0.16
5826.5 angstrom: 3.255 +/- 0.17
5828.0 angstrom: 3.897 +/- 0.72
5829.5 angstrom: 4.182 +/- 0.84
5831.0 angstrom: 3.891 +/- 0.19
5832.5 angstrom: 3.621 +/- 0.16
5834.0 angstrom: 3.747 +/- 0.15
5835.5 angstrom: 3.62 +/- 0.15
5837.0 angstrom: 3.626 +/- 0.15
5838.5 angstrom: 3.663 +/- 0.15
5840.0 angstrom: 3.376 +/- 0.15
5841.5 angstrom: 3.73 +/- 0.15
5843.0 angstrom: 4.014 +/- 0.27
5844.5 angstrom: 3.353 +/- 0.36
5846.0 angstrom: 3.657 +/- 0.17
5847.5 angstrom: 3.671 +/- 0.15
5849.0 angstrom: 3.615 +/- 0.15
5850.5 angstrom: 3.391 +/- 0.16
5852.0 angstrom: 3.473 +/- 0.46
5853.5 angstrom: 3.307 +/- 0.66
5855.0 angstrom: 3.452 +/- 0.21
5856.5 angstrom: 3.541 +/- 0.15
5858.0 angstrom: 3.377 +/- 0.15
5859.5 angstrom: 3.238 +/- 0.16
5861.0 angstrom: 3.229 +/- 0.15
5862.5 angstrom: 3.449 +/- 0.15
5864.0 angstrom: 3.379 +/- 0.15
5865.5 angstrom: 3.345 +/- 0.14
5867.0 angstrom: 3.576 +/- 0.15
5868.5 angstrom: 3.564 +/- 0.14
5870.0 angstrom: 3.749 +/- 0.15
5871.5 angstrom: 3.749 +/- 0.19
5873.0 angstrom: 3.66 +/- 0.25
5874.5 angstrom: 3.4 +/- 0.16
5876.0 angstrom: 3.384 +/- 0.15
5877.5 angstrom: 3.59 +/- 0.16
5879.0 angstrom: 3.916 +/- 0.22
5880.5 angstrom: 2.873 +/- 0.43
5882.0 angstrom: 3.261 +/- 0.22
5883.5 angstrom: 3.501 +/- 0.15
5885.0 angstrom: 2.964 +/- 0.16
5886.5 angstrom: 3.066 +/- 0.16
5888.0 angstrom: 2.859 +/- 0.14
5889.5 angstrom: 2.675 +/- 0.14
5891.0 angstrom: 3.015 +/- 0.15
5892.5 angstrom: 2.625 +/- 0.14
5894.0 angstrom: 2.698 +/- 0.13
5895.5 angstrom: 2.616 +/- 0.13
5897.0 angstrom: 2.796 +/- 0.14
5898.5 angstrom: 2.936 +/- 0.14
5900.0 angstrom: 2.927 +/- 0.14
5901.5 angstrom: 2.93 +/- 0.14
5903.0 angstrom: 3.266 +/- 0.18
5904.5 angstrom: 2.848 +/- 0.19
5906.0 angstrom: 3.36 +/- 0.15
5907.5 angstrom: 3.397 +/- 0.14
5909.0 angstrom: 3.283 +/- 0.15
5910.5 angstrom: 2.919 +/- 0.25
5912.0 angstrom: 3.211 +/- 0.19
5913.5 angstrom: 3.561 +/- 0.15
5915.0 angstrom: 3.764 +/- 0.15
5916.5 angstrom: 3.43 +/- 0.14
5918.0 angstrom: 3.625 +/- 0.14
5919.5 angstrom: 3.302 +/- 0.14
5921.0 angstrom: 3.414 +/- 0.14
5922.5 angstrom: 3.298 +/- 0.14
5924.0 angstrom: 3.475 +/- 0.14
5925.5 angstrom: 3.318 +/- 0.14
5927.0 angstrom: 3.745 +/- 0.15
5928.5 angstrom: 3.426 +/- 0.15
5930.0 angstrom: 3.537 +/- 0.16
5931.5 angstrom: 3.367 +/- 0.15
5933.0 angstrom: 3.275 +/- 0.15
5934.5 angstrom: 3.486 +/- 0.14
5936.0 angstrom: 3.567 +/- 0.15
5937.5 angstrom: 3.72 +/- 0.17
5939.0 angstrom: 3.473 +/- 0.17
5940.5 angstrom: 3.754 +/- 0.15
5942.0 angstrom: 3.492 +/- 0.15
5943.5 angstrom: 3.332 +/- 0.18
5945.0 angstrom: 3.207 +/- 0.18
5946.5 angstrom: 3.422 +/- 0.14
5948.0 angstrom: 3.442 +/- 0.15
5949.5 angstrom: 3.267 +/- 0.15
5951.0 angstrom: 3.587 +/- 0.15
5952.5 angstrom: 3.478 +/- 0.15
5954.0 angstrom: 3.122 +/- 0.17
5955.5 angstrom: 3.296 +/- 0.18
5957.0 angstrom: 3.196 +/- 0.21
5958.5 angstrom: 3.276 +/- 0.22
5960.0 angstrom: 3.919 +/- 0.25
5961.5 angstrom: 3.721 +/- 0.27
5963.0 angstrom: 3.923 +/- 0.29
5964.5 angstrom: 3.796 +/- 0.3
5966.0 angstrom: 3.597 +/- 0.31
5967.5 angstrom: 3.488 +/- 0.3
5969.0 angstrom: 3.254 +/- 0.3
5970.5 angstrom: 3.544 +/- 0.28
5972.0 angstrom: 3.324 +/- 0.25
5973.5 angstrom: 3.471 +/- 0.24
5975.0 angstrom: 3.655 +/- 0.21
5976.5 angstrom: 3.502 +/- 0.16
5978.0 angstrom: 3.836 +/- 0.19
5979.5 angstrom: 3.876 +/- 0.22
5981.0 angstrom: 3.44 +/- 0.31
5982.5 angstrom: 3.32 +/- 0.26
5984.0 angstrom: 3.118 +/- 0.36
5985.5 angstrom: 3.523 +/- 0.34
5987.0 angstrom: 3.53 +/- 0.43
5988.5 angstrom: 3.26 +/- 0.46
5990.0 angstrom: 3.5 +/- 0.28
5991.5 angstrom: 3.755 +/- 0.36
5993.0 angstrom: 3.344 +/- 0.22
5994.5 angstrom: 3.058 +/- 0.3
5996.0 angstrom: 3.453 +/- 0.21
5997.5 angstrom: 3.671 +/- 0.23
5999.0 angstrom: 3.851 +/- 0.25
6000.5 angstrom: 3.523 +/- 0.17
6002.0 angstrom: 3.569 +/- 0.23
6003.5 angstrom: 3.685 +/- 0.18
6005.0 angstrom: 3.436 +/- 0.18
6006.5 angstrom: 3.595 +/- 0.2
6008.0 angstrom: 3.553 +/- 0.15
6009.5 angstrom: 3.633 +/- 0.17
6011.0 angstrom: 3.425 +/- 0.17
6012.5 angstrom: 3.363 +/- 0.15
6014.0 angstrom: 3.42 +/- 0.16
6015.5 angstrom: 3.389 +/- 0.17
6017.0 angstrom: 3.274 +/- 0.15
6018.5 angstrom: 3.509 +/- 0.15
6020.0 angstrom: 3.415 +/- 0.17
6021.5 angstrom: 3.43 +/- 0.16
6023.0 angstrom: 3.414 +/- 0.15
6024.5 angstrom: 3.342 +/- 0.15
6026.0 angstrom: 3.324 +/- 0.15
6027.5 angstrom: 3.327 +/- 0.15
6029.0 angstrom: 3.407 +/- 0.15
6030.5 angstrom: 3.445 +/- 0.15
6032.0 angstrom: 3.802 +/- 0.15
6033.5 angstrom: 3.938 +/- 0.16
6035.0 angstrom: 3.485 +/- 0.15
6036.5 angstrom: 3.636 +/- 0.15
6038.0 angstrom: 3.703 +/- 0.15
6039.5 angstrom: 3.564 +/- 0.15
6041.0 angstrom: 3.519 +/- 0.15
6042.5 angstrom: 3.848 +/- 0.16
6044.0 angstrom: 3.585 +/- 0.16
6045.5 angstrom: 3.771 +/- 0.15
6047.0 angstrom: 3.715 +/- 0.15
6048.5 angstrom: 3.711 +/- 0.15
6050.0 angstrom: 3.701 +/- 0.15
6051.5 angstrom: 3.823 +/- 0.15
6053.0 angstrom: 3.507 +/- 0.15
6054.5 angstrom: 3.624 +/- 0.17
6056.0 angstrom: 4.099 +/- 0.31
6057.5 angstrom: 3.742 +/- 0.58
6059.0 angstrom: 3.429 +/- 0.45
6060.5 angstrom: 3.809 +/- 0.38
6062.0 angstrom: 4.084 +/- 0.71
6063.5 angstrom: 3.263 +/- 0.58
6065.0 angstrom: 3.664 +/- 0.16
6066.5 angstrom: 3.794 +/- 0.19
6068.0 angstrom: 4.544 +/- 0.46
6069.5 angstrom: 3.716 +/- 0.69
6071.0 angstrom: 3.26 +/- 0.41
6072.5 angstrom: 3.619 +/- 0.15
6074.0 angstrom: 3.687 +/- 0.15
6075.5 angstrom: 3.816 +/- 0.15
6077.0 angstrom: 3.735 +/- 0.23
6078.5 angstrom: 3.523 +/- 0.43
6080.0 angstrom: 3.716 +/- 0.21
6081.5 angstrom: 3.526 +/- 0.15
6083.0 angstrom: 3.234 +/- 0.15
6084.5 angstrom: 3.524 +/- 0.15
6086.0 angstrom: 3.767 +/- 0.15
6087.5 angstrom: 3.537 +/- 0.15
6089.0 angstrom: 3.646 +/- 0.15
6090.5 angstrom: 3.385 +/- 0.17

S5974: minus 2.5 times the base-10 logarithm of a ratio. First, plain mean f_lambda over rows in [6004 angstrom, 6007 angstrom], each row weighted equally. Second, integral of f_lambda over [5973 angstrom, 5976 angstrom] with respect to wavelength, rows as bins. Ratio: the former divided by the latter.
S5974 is 1.21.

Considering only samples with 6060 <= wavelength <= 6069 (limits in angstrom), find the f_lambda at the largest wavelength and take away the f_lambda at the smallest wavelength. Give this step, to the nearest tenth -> 0.7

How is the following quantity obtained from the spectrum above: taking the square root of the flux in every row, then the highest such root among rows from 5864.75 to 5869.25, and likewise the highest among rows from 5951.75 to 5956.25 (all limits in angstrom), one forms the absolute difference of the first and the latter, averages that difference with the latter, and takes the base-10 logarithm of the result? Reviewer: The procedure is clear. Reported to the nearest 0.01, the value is -0.02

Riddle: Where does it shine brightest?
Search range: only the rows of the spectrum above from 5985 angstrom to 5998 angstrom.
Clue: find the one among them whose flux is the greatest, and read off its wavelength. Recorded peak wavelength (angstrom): 5991.5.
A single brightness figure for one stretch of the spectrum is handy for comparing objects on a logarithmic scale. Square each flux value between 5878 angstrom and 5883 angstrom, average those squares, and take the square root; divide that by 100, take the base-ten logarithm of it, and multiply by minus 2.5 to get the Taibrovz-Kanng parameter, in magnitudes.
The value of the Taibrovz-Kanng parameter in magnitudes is 3.68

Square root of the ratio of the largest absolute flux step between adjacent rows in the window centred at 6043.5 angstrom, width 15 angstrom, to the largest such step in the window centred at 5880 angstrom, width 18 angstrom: 0.56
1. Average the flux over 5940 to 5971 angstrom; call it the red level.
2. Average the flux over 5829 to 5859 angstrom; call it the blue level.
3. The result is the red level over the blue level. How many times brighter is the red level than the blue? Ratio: 0.96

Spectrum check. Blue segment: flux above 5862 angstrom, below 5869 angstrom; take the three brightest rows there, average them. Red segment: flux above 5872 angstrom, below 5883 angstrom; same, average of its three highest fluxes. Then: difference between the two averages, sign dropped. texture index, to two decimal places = 0.19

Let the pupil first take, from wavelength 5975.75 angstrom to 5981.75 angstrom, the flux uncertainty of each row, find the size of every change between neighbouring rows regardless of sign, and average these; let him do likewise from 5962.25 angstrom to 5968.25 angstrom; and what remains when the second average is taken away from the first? 0.04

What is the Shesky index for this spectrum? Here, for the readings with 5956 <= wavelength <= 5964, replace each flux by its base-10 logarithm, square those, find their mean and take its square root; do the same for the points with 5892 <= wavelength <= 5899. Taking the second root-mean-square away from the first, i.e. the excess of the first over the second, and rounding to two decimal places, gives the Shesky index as 0.12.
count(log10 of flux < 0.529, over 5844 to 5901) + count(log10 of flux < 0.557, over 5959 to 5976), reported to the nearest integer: 26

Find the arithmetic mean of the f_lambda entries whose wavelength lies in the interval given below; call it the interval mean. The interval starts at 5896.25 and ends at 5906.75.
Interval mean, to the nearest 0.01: 3.01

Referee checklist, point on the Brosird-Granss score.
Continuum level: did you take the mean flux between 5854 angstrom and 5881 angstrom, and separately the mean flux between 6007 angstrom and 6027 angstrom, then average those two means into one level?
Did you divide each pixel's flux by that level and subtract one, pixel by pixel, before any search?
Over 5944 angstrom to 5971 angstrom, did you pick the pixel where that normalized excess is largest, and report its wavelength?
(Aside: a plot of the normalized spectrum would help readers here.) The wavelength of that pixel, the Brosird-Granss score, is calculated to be 5963.0 angstrom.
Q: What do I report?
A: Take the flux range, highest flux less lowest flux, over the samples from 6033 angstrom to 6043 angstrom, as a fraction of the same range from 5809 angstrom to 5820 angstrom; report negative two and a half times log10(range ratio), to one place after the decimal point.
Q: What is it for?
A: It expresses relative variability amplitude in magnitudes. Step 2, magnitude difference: -0.6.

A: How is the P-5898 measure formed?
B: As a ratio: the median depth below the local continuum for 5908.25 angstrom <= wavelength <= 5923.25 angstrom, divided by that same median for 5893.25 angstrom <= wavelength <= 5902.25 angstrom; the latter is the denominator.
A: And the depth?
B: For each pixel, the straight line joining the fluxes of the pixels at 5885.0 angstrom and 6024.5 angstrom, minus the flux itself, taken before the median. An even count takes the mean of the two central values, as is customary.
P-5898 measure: -2.2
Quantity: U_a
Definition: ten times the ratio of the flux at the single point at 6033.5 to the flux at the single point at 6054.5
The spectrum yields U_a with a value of 10.9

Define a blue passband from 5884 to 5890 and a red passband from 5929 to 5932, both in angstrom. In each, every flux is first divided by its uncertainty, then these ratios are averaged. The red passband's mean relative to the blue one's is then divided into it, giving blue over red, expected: 0.87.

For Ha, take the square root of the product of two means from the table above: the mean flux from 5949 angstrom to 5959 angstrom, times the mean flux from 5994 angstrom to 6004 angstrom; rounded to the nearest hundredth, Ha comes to 3.43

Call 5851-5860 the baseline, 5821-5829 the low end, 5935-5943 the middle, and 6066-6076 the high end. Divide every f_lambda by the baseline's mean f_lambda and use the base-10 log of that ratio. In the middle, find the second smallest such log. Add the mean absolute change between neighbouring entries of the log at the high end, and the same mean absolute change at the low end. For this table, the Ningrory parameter 0.10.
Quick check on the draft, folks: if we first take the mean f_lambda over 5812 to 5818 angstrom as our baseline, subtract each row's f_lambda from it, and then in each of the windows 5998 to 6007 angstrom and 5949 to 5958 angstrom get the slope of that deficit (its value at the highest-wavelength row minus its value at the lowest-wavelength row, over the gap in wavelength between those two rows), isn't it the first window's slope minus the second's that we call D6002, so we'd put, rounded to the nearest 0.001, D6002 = 0.025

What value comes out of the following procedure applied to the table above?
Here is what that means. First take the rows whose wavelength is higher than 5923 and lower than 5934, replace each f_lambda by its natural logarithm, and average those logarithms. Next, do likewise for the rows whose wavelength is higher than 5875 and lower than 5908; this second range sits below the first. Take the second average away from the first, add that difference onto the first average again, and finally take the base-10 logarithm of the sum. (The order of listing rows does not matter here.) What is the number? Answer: 0.133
